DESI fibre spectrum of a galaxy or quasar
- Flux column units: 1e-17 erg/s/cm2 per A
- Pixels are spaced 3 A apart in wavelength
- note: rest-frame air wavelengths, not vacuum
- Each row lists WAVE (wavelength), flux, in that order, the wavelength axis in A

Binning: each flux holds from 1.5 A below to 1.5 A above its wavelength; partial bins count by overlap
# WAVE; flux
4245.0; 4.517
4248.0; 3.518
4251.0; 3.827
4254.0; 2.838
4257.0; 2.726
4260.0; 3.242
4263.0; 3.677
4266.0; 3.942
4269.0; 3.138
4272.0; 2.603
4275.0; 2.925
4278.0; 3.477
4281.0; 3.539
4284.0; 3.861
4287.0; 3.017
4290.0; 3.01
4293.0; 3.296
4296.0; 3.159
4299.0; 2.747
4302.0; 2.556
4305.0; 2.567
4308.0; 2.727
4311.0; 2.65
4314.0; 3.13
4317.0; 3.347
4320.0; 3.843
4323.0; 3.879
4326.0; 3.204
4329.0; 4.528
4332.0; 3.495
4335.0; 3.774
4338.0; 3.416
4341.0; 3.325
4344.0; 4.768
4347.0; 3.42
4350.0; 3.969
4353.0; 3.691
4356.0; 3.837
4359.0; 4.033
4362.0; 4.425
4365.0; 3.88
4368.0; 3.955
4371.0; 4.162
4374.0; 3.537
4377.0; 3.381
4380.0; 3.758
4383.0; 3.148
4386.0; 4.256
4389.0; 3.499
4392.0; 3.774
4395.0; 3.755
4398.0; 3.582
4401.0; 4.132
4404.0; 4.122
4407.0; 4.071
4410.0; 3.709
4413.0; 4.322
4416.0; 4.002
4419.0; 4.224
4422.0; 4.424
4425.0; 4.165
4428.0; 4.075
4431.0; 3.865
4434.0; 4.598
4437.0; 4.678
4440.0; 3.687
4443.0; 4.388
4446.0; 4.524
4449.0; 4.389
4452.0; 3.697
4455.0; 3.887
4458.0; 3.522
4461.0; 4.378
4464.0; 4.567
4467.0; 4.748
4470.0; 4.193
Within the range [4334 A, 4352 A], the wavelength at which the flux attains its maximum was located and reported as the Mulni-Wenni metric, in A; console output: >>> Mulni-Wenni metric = 4344.0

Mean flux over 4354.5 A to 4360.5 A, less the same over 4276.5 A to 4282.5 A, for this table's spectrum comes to 0.43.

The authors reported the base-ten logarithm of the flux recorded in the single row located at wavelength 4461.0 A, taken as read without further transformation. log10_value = 0.64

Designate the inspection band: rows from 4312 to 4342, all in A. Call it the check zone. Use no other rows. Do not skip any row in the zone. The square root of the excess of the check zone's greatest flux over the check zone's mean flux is 1.0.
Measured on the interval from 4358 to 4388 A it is 0.8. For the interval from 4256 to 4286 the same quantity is 0.8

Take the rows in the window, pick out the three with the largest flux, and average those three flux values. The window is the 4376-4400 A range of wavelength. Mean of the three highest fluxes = 3.9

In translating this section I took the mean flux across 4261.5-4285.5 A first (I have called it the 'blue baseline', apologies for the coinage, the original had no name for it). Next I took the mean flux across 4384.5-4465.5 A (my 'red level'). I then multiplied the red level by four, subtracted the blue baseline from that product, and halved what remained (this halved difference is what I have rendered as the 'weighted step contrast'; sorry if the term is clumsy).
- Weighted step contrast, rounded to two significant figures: 6.5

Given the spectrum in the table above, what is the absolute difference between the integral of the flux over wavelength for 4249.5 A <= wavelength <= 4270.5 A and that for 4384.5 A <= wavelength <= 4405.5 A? 11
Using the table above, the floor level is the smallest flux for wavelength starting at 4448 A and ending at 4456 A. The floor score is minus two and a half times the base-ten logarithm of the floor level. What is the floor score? -1.42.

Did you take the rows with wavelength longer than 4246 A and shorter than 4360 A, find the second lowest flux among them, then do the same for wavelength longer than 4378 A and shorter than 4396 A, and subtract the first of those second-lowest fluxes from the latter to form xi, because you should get 0.9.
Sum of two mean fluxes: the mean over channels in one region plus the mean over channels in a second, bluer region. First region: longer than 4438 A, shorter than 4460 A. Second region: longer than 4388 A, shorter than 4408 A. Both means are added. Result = 7.9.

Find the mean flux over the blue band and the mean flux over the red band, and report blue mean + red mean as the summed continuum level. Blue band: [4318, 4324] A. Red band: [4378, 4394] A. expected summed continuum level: 7.5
